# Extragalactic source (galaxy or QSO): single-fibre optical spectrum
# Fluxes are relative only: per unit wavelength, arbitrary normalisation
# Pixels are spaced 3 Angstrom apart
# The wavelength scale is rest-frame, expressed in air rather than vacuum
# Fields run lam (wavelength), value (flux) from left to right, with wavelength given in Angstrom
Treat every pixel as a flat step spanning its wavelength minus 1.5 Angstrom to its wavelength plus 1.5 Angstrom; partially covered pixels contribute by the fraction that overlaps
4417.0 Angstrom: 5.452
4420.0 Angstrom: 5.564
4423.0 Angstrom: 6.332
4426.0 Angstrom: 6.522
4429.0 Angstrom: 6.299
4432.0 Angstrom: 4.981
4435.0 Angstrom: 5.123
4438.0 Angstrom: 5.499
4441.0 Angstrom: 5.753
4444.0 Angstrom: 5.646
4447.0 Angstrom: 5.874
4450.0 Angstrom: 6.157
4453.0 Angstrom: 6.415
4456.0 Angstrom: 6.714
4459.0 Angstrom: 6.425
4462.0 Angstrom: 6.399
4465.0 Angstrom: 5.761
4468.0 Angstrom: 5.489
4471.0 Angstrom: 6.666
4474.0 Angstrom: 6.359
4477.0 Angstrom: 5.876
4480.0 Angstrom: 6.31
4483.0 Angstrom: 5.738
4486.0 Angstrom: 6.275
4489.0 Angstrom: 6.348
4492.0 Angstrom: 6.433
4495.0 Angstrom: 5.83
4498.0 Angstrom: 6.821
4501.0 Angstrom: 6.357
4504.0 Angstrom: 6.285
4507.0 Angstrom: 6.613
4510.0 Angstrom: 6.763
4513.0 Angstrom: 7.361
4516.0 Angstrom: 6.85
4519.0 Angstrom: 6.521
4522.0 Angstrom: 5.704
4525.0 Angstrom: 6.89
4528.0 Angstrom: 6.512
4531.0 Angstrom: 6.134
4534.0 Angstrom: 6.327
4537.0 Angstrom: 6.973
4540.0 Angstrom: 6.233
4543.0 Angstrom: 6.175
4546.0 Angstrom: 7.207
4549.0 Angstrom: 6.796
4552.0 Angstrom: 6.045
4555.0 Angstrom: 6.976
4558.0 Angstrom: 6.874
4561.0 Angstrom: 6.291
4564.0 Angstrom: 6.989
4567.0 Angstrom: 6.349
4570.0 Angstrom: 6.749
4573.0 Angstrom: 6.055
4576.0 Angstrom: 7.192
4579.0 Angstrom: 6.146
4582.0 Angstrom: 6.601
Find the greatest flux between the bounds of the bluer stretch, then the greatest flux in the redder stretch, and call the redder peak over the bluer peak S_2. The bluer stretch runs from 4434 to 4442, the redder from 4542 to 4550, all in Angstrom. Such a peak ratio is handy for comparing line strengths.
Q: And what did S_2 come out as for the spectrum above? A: 1.25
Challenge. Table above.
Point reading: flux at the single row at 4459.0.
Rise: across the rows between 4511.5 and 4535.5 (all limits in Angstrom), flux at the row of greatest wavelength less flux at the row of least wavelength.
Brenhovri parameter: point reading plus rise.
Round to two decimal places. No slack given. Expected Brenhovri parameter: 5.39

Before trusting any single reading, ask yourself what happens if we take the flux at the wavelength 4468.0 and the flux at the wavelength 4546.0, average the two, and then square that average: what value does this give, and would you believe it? 40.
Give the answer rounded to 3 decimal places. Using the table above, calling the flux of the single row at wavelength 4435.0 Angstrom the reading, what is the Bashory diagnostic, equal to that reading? 5.123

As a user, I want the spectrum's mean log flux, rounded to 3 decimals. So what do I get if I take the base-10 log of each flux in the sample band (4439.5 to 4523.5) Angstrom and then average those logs 0.797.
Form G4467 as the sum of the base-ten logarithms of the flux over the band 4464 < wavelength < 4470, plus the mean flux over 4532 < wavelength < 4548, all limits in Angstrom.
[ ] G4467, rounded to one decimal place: 8.1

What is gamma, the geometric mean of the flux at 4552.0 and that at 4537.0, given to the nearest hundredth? 6.49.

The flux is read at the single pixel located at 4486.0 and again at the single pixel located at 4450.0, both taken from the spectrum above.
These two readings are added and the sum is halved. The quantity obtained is 6.2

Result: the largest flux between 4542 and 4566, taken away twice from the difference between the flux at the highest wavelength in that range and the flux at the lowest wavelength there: -13.6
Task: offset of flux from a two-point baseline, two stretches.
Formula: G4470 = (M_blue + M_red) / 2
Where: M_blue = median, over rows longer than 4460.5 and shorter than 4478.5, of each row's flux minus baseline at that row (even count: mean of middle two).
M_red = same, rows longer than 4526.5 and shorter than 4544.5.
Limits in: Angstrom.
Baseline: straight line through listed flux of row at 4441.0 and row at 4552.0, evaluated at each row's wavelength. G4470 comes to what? 0.27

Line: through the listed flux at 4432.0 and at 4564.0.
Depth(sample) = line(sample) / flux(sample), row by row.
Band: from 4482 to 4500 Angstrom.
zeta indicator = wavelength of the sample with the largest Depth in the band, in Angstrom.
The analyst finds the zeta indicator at 4495.0 Angstrom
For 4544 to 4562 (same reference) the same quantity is 4552.0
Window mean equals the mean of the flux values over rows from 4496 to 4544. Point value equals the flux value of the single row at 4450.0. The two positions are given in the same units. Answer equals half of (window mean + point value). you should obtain 6.34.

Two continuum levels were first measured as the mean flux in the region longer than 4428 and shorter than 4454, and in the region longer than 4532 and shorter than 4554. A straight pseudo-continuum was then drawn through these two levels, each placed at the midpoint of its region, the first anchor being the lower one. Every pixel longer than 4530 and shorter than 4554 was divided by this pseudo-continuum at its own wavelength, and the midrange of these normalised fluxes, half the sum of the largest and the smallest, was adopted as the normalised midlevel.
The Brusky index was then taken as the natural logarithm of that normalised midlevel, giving 0.007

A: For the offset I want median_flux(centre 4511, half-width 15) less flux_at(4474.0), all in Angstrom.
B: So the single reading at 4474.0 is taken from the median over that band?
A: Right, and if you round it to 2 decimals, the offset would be 0.33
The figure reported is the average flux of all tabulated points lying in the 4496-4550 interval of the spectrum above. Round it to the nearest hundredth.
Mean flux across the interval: 6.58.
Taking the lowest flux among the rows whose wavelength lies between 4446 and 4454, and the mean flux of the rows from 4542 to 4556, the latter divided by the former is 1.13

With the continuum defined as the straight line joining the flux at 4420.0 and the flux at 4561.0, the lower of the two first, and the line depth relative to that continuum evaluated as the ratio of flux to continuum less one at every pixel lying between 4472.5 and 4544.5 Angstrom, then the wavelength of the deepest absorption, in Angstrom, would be 4522.0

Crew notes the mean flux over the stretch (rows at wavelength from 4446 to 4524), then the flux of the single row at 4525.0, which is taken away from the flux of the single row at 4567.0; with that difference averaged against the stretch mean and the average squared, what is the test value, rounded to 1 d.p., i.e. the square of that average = 8.4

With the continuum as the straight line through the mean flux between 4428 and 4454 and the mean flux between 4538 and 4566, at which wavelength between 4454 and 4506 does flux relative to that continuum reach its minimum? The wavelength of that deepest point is 4468.0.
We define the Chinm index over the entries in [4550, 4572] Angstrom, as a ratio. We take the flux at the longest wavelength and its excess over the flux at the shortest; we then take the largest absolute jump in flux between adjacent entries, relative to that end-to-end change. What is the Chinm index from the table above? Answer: 1.3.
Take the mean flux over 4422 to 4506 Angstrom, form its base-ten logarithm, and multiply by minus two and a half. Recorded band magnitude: -1.96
